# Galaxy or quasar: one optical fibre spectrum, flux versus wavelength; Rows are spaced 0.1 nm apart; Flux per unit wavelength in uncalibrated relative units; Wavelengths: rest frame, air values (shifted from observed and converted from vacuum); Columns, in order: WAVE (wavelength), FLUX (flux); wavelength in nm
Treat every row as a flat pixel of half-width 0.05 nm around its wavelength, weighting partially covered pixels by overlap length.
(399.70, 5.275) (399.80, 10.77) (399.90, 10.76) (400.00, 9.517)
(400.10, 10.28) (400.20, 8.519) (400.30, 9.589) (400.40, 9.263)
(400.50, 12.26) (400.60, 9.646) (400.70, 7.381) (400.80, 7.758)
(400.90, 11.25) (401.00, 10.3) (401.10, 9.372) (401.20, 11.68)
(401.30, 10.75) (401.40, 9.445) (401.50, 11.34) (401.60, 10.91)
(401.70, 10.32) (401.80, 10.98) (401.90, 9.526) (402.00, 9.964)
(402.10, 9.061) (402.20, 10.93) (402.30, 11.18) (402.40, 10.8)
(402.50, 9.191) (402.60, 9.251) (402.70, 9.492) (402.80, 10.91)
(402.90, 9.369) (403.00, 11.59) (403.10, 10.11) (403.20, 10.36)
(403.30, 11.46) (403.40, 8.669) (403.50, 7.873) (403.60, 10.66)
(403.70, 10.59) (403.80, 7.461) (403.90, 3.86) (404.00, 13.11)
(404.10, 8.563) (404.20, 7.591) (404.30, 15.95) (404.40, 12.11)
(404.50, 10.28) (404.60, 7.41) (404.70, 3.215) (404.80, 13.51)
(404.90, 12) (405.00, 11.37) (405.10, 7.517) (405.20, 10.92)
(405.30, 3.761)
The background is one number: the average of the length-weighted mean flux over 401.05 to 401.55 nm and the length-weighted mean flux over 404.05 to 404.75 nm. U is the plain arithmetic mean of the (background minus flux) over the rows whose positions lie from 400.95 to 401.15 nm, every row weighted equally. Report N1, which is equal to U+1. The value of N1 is 1.1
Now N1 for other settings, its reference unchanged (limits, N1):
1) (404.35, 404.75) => 2.7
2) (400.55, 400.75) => 2.4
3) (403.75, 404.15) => 2.7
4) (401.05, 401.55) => 0.4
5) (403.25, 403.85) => 1.5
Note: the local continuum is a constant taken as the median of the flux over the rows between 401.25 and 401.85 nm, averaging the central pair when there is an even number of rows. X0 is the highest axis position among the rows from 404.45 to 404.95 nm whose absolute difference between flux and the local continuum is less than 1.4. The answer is 404.90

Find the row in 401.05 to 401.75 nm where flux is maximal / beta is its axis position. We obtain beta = 401.20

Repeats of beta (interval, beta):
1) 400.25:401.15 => 400.50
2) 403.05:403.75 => 403.30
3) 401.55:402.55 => 402.30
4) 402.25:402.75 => 402.30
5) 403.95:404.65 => 404.30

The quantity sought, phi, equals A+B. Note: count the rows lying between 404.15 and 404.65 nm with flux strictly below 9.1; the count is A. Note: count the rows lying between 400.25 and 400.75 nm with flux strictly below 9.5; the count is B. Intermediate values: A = 2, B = 2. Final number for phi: 4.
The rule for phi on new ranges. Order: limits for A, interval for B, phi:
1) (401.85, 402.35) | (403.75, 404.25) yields 5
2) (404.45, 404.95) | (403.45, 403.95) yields 5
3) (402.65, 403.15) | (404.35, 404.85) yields 2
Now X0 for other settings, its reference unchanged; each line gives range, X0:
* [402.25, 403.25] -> 403.20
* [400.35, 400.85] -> 400.60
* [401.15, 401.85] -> 401.80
